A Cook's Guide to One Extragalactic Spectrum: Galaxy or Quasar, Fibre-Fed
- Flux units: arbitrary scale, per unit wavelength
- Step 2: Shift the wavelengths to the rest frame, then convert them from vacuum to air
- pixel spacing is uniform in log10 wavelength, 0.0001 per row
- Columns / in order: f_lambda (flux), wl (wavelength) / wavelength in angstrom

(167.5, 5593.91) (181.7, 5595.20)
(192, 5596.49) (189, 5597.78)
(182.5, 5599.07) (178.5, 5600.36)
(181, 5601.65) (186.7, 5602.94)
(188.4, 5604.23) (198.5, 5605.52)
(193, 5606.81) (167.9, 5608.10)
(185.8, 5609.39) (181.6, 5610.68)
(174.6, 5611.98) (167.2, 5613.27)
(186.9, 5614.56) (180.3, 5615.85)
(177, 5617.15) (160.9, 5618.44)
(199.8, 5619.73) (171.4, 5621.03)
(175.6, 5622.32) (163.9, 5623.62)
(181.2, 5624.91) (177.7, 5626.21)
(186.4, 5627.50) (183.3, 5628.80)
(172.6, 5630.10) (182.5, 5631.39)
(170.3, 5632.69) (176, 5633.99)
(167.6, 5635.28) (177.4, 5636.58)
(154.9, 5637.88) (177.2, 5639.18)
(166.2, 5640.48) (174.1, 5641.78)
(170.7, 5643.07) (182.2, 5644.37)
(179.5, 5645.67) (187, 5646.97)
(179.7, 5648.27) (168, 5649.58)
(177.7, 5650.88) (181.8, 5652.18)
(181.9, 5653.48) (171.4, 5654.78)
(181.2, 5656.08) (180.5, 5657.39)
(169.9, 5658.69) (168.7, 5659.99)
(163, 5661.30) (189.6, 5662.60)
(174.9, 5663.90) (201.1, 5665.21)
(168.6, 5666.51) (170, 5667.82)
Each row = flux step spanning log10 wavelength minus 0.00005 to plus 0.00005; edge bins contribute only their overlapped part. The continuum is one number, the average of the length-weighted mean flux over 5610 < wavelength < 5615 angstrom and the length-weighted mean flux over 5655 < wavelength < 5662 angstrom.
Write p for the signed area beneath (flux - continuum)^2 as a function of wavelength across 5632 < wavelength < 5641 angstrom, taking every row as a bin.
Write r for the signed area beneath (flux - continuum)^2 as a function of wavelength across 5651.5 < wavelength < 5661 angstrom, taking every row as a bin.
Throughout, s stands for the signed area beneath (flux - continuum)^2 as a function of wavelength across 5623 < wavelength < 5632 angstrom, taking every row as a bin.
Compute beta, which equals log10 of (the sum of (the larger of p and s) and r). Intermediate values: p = 726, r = 366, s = 556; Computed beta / 3.04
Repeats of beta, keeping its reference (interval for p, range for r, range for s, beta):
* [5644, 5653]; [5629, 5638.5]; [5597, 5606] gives 3.34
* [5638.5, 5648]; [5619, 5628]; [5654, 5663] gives 3.26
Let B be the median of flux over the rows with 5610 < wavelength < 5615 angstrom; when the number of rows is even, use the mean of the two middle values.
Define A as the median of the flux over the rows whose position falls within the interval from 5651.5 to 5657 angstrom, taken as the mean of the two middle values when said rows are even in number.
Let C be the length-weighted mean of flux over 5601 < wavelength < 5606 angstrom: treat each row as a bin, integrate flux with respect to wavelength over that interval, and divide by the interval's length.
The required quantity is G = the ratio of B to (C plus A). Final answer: 0.482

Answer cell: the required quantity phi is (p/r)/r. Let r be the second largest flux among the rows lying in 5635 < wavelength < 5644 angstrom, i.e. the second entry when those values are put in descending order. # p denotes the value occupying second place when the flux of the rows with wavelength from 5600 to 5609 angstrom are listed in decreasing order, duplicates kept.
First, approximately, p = 193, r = 177.2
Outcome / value 0.0061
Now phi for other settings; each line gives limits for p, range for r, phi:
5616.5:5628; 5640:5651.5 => 0.0056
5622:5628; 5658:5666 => 0.0050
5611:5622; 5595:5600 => 0.0052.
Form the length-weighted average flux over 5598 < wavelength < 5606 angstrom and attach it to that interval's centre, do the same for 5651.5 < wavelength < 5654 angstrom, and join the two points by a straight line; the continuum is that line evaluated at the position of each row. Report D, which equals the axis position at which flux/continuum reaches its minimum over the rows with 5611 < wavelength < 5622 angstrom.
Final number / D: 5618.44 angstrom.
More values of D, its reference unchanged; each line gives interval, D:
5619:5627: 5623.62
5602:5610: 5608.10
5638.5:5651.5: 5640.48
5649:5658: 5649.58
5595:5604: 5600.36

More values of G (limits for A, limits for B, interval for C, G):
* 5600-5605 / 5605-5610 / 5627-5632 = 0.519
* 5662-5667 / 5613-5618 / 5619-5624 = 0.496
